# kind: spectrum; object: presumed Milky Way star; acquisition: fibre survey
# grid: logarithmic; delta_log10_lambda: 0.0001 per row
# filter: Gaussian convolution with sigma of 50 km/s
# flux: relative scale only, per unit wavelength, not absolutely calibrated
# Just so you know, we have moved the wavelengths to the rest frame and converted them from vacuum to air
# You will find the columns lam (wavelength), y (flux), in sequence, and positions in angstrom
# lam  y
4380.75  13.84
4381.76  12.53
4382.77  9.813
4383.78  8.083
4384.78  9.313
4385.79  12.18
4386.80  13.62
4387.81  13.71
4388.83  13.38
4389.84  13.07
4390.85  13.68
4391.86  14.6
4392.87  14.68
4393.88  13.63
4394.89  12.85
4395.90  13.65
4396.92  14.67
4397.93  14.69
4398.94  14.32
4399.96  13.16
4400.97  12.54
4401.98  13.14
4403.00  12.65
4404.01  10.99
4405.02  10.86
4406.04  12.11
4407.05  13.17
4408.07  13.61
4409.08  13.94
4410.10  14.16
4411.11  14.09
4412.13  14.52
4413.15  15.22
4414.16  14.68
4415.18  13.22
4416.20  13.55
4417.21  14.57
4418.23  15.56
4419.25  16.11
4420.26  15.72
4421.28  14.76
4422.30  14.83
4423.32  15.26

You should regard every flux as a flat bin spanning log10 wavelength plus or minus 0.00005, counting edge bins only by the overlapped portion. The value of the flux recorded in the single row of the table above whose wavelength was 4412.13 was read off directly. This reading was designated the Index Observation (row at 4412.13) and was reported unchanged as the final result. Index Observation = 14.52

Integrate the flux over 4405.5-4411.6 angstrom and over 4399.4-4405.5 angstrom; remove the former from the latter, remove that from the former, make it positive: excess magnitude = 90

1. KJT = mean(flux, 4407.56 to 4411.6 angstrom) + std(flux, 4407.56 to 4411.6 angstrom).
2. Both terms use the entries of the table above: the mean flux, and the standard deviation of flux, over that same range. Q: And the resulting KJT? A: 14.2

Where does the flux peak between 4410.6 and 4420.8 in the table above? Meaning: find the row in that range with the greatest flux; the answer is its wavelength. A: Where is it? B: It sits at 4419.25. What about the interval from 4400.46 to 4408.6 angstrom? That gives 4408.07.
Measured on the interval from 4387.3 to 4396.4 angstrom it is 4392.87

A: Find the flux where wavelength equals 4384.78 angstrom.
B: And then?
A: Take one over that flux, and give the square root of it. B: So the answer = 0.328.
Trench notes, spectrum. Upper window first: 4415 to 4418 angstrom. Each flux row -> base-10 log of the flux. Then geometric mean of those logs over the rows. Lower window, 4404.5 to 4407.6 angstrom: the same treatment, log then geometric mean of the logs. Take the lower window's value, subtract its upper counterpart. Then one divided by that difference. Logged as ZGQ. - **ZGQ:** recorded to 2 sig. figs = -17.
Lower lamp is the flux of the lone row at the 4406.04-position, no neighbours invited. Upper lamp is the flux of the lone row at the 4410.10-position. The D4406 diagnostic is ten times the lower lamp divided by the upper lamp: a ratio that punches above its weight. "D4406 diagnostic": 8.6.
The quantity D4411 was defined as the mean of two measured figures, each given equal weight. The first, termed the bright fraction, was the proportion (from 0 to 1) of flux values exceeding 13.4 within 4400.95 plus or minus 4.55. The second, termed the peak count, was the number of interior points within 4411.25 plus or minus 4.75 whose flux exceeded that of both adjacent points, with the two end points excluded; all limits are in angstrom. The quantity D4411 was 1.2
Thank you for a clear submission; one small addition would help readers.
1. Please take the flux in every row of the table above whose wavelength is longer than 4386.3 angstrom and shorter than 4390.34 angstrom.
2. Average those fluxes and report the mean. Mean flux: 13.4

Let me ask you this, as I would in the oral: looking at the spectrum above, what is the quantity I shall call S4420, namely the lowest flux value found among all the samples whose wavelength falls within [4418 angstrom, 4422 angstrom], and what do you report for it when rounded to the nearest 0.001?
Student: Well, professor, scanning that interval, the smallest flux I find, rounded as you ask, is 14.760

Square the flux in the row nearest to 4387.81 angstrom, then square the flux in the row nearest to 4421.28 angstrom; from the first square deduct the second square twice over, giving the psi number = -248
